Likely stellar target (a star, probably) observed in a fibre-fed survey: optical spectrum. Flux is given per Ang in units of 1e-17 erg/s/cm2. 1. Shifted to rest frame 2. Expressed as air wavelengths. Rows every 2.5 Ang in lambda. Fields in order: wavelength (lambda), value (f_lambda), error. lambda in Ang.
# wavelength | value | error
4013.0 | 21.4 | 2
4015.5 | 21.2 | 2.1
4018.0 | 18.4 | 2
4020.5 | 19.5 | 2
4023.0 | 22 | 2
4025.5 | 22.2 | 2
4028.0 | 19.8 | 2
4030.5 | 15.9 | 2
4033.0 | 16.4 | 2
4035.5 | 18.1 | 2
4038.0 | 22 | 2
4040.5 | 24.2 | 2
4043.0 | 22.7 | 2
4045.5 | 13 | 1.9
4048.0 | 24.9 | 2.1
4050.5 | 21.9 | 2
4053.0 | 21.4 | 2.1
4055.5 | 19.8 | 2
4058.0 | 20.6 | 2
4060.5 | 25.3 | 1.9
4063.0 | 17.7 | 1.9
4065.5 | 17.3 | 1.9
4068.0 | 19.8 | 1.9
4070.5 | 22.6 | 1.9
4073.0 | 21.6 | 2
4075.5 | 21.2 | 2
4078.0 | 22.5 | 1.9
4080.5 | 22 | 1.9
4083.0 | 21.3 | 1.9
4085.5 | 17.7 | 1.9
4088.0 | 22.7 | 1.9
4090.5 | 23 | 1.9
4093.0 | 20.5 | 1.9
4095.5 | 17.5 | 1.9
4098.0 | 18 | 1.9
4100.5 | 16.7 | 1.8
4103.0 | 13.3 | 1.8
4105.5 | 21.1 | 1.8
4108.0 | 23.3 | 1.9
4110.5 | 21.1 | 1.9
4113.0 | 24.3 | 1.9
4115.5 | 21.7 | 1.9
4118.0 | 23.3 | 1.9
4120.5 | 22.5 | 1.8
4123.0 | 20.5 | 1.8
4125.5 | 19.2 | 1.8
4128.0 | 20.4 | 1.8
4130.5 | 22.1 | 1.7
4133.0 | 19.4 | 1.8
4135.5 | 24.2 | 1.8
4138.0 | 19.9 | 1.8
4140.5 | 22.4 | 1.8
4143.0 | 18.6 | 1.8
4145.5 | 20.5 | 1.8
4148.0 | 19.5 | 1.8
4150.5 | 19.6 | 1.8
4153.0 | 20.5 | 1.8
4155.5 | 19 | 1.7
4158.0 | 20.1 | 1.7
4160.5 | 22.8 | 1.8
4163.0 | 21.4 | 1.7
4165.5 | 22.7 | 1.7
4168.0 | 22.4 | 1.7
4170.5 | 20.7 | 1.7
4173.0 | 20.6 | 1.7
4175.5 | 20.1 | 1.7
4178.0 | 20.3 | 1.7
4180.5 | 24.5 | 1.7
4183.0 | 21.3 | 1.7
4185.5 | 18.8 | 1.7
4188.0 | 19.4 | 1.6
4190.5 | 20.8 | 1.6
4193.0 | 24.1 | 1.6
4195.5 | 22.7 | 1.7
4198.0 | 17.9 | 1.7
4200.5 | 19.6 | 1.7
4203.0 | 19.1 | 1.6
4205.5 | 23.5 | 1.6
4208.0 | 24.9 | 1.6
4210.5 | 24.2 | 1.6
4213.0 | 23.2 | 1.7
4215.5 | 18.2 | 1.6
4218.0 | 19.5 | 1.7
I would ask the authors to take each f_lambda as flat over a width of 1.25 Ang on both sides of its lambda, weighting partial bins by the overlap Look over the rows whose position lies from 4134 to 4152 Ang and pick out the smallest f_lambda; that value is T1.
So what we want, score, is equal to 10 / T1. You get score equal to 0.538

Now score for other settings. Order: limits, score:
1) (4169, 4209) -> 0.559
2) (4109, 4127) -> 0.521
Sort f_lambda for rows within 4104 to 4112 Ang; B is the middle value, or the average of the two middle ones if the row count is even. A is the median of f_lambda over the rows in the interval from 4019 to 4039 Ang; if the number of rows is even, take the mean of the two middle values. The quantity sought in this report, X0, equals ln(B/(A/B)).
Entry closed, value 3.12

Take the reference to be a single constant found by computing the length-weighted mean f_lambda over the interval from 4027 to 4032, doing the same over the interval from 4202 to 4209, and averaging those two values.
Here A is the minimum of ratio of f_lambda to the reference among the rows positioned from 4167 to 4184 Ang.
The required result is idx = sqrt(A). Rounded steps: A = 1.00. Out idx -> 1.000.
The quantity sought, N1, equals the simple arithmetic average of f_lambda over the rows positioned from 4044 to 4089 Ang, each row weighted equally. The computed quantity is 20.7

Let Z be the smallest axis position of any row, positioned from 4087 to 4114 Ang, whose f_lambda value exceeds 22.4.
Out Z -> 4088.0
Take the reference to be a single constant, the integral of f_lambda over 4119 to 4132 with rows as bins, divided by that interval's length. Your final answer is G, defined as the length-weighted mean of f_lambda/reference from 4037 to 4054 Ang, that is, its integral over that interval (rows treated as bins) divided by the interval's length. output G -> 1.02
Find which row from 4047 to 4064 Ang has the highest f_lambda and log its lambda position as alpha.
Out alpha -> 4060.5 Ang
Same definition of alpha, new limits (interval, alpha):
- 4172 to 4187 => 4180.5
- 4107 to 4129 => 4113.0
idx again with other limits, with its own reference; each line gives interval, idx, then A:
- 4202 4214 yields 0.975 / 0.95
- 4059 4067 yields 0.928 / 0.86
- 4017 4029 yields 0.957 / 0.92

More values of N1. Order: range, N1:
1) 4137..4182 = 20.9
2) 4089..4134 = 20.4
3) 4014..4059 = 20.2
